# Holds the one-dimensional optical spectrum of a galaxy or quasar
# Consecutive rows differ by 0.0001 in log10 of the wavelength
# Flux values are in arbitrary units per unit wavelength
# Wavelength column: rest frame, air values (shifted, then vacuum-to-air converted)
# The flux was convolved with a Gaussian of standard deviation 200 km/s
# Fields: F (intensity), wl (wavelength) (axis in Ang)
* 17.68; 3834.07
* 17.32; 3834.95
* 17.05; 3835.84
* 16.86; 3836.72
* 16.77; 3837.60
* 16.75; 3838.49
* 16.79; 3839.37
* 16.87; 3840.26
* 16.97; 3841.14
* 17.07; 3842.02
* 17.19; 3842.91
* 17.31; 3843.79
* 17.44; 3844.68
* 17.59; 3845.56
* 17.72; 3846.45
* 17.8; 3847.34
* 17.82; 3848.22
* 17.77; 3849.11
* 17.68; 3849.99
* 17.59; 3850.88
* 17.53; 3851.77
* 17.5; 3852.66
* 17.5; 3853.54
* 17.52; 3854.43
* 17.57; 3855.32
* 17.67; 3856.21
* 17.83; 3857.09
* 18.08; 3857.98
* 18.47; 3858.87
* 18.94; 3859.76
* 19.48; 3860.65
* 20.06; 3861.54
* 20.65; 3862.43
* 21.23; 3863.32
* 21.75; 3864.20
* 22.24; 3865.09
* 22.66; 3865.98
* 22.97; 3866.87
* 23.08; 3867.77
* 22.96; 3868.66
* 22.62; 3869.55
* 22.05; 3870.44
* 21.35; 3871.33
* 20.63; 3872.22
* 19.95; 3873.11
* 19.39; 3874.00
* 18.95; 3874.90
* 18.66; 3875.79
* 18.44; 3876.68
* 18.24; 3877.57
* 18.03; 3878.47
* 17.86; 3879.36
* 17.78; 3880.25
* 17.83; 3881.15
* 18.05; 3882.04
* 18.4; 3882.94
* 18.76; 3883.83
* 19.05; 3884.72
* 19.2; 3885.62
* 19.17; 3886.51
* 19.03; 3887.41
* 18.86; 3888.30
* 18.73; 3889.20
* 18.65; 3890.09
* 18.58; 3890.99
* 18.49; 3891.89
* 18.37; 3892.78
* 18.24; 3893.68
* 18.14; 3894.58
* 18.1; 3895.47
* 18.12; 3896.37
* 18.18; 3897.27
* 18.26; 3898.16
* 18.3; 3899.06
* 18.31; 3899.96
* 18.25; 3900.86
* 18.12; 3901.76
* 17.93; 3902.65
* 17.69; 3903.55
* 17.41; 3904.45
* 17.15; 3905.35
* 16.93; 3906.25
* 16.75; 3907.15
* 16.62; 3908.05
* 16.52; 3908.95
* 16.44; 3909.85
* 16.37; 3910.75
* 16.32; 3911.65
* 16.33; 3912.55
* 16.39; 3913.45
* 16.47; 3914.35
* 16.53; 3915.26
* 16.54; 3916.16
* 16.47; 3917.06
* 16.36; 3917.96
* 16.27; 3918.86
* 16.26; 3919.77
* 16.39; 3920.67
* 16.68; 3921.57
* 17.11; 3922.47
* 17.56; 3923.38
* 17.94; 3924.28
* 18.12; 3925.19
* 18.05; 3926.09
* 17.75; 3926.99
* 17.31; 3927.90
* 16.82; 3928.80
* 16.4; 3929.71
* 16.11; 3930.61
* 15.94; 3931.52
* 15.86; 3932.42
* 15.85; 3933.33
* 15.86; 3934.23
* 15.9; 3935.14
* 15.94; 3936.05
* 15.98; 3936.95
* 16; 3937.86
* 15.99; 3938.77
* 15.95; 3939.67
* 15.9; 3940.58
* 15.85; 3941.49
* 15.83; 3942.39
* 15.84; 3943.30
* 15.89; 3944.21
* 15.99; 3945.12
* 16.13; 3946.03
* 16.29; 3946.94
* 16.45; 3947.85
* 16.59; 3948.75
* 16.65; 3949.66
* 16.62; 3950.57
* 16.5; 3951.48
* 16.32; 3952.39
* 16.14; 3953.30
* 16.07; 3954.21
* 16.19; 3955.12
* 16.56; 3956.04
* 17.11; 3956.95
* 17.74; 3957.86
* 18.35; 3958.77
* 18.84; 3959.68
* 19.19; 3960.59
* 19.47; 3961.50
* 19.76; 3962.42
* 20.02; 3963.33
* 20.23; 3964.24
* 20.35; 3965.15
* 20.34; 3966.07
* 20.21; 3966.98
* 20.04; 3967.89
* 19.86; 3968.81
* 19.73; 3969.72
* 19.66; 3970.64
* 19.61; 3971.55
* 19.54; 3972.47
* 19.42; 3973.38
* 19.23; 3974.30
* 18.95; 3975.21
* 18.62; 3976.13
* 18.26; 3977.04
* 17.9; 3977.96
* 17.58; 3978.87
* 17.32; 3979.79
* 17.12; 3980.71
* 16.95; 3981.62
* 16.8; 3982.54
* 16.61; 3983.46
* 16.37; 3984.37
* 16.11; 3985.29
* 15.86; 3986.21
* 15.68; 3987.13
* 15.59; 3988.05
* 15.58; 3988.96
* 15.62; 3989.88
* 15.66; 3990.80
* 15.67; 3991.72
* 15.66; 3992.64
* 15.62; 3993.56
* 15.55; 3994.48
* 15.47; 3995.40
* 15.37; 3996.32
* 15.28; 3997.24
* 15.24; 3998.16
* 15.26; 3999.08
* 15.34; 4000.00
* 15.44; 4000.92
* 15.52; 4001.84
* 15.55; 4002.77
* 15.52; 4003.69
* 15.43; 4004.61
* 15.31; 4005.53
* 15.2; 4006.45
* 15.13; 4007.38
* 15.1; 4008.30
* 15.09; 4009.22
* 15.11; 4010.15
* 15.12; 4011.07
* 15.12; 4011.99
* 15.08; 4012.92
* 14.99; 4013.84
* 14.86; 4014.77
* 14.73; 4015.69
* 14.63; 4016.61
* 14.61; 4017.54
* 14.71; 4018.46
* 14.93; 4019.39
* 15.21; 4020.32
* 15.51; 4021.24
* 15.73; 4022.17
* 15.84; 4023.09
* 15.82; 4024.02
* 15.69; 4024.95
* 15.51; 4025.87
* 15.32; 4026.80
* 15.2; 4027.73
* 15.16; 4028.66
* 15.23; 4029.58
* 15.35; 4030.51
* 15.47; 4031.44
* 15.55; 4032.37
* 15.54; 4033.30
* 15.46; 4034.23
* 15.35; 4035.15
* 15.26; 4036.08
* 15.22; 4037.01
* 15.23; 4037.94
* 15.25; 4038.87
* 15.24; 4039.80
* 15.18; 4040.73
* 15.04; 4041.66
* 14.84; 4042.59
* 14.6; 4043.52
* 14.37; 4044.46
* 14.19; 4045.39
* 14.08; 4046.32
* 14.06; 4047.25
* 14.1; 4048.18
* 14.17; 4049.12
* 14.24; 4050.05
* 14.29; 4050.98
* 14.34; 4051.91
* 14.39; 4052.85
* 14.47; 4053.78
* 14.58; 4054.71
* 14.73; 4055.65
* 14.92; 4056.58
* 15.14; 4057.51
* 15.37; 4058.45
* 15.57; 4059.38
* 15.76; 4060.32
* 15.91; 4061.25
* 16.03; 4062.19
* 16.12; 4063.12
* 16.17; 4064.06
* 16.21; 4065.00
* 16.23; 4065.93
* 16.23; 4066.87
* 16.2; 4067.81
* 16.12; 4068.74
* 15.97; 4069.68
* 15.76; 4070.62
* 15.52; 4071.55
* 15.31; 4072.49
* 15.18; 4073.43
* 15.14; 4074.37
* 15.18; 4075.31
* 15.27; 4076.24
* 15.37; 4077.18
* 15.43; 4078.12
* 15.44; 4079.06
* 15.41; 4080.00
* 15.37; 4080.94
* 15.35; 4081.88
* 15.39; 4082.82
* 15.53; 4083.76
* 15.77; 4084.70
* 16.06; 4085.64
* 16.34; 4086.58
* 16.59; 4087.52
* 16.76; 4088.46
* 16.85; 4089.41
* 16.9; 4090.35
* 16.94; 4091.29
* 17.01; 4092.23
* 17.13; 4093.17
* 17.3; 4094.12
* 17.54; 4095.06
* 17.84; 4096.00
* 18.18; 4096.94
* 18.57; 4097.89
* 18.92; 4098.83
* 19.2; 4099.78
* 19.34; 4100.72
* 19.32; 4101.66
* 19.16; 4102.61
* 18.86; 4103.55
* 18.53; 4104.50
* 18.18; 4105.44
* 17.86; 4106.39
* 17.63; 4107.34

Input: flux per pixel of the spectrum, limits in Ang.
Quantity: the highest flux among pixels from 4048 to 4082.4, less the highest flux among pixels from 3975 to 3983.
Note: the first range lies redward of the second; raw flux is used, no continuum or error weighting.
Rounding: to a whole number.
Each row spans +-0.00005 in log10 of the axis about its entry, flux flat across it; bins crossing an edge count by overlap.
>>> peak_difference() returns -3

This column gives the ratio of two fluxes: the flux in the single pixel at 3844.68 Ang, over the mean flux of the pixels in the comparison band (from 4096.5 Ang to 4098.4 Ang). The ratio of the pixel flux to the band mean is 0.95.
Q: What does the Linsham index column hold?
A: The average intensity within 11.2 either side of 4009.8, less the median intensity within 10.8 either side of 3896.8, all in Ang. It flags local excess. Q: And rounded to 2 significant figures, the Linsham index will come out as -3.1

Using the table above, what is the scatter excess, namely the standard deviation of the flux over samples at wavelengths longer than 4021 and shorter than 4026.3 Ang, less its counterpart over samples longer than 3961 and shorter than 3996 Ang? -1.7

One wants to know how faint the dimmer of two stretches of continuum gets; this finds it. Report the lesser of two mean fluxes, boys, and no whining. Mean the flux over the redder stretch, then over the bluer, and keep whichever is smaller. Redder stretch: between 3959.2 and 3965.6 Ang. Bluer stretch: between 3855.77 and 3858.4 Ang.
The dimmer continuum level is 17.9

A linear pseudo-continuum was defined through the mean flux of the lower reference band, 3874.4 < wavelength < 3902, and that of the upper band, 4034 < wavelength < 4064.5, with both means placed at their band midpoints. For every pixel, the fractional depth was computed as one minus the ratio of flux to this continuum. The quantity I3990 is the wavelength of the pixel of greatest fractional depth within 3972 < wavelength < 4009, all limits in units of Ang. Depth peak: 3998.16 Ang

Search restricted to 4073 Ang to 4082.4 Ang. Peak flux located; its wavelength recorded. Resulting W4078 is 4079.06 Ang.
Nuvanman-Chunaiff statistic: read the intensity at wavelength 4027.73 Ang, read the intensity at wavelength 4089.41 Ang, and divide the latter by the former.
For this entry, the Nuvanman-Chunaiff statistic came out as 1.11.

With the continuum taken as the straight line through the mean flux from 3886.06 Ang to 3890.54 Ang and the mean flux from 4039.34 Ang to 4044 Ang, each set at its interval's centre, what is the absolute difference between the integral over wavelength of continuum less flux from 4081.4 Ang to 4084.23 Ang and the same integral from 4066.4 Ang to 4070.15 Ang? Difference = 2.6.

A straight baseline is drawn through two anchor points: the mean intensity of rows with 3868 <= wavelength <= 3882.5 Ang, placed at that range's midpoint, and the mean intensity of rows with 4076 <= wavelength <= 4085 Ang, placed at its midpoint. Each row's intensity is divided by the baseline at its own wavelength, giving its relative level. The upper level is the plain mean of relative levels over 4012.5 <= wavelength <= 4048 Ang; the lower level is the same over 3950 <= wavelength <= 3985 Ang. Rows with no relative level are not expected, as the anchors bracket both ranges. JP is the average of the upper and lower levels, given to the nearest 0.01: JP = 0.98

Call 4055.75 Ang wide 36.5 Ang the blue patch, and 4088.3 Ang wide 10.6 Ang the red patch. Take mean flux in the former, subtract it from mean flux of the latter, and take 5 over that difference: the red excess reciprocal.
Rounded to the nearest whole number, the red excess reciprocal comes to 4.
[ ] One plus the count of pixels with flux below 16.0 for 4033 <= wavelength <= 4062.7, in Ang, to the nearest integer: 32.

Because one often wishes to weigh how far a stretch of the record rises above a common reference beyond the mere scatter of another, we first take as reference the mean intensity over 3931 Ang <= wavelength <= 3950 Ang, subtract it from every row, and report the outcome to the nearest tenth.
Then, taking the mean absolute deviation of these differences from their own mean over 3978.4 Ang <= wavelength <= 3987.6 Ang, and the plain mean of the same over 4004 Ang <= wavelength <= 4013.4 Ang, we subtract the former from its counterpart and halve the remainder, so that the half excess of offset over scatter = -0.7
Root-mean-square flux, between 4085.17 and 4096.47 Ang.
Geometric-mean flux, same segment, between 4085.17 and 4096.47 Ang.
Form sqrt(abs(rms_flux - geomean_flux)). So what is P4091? 0.11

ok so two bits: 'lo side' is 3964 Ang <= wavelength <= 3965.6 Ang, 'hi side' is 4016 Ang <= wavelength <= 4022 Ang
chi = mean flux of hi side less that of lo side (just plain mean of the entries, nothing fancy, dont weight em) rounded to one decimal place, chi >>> -5.4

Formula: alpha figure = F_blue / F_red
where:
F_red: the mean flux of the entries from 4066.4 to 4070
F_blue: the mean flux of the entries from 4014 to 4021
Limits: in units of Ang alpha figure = 0.92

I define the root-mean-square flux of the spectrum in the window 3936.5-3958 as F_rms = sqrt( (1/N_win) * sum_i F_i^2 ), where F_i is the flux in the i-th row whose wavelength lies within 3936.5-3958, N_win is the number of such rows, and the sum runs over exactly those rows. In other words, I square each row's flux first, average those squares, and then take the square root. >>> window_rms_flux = 16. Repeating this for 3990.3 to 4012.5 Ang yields 15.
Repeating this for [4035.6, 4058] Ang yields 15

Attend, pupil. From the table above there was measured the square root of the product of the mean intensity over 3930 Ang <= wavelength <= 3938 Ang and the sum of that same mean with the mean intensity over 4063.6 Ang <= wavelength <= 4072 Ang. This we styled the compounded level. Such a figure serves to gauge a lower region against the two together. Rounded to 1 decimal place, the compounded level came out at 22.6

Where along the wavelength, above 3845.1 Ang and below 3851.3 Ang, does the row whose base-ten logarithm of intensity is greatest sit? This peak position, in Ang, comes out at 3848.22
